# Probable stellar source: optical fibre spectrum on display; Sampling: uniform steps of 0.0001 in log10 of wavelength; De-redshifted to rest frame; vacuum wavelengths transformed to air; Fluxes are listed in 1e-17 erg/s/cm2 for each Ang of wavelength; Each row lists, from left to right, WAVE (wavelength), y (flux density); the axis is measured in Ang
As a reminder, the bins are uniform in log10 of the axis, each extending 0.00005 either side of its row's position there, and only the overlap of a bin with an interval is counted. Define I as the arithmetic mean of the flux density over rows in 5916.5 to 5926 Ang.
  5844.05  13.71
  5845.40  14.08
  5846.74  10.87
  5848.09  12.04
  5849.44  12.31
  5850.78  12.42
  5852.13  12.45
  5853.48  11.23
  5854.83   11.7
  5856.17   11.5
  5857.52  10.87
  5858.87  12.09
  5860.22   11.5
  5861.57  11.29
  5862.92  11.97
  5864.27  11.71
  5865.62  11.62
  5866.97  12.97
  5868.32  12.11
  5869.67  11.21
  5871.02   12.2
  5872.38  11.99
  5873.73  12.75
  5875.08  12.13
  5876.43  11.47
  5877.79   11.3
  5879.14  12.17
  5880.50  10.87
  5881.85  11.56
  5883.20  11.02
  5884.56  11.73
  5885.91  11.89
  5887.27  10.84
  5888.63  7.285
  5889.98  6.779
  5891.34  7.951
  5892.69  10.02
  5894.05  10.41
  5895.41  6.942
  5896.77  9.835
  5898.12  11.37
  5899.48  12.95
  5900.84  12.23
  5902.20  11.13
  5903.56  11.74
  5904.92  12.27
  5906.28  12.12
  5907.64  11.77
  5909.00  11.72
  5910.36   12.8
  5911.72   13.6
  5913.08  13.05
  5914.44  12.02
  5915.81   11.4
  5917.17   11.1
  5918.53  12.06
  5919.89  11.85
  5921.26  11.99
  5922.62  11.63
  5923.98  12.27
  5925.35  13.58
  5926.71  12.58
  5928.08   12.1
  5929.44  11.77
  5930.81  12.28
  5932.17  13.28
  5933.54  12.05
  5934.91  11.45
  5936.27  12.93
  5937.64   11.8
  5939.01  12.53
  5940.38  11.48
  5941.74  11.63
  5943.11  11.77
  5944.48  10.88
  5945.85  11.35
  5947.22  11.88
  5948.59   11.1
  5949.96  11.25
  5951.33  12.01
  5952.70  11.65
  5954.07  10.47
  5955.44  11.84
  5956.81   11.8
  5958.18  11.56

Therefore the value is 12.1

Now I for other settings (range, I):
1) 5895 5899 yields 9.4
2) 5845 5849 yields 12.3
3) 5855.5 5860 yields 11.5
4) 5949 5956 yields 11.4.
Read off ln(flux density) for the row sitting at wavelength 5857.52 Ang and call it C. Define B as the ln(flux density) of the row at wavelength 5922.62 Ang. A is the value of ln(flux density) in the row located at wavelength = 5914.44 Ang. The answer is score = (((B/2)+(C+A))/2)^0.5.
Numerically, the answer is 1.746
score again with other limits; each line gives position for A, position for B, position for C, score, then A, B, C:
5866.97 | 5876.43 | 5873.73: 1.779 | 2.56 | 2.44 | 2.55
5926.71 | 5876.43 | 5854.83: 1.762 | 2.53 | 2.44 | 2.46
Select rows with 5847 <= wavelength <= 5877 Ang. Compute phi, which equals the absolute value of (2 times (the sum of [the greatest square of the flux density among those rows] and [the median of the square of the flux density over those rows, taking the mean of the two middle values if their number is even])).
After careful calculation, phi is 623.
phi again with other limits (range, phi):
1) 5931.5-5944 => 631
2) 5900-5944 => 660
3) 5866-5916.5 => 645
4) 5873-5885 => 592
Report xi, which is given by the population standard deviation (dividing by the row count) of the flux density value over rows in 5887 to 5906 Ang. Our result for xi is 2.0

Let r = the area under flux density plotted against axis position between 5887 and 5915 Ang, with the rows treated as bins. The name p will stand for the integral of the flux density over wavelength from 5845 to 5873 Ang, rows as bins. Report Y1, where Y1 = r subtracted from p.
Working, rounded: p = 333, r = 305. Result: 28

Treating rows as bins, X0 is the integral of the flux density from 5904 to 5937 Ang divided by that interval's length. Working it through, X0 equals 12.2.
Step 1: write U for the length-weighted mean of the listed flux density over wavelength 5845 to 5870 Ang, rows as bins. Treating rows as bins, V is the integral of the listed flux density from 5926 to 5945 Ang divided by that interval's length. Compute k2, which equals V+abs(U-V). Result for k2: 12.2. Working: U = 11.9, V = 12.1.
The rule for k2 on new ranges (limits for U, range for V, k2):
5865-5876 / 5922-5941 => 12.4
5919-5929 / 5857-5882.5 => 12.3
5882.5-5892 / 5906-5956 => 14.3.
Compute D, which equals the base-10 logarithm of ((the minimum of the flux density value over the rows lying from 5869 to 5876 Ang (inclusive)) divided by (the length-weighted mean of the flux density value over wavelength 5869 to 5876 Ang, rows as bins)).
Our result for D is -0.0310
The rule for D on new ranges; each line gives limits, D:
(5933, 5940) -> -0.0246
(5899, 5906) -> -0.0339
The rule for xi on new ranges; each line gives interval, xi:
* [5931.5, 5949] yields 0.7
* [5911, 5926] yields 0.8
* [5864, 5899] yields 1.7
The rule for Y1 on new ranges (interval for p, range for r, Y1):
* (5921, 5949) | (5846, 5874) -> 5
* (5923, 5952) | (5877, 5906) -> 40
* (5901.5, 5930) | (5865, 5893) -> 36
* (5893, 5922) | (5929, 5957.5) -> 1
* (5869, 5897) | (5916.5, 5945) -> -47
